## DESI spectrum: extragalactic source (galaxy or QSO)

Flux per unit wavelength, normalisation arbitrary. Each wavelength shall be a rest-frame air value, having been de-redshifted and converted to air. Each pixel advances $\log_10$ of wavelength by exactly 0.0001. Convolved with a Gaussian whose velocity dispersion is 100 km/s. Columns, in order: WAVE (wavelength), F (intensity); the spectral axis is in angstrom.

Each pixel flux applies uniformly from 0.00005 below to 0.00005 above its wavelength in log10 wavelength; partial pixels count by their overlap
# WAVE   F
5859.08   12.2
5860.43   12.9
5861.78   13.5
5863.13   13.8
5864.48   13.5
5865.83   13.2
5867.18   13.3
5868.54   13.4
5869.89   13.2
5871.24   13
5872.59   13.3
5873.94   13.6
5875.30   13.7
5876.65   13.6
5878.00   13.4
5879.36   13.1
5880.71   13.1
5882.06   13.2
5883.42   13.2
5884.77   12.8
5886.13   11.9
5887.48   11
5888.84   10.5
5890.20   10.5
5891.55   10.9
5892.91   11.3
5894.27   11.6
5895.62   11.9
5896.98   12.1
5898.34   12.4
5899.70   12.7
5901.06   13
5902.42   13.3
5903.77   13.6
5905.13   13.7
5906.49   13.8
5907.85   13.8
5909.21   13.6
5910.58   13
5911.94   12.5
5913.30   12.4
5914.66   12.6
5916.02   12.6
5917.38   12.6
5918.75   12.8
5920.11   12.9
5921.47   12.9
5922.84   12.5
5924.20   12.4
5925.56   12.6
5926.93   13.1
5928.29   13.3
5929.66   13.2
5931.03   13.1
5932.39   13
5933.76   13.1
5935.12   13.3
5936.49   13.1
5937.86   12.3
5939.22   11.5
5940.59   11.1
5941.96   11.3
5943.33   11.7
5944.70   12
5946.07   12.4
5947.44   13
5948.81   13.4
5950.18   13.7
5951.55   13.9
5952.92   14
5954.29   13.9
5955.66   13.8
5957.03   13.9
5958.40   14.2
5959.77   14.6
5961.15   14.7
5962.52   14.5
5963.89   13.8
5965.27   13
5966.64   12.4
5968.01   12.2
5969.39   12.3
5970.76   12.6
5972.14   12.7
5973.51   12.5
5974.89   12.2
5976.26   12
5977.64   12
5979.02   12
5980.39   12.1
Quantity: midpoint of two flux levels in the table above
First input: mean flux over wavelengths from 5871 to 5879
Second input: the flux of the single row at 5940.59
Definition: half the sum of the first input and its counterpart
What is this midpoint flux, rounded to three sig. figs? 12.3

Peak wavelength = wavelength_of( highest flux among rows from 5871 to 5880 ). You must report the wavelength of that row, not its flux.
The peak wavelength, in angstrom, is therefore 5875.30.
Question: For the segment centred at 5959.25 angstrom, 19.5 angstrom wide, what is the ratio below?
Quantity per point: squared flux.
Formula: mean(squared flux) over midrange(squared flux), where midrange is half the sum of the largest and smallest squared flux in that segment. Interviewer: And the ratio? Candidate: 1.04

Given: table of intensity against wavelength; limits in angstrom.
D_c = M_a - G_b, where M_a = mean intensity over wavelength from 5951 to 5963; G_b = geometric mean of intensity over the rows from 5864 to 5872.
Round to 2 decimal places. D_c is 0.90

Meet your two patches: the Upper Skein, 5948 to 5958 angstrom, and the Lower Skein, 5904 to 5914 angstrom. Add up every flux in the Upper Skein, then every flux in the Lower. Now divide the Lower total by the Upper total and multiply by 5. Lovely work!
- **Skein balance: 4.8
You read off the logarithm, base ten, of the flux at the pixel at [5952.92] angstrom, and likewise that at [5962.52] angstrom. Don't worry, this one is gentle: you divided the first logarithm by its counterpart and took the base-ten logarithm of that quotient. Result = -0.006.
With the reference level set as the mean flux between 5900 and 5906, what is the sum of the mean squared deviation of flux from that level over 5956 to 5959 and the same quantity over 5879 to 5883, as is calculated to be 0.5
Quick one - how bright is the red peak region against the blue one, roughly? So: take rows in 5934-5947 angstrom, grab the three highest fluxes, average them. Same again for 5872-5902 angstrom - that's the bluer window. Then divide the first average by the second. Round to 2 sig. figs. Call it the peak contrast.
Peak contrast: 0.95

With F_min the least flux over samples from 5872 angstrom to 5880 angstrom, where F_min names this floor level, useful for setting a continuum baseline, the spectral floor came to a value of 13.1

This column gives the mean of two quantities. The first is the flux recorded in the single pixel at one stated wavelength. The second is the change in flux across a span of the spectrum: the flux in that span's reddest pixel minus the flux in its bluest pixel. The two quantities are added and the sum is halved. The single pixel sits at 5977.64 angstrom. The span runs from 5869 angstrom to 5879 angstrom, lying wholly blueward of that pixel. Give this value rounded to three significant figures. 6.10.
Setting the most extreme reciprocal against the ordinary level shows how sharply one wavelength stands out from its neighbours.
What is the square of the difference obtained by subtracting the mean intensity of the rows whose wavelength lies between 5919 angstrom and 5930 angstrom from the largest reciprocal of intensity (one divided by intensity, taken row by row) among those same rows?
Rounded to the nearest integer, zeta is 163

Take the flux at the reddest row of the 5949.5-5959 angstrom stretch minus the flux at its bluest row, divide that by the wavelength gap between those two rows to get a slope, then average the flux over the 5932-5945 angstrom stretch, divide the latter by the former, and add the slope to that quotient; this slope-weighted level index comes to 201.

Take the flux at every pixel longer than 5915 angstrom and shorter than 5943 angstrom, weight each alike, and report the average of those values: 12.6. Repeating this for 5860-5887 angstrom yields 13.2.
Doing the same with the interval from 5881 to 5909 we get 12.4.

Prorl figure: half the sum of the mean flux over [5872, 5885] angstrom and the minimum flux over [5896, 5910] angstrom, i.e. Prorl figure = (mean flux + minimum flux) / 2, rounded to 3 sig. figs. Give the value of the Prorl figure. 12.7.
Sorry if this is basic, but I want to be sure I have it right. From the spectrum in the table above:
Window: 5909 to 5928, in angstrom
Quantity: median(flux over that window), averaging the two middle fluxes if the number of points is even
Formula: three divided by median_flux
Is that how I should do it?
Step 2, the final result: 0.238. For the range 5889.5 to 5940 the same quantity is 0.234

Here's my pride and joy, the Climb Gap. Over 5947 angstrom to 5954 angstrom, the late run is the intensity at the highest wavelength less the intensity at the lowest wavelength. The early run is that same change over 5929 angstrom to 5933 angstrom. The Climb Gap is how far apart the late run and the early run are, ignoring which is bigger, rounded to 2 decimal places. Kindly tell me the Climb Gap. 1.20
